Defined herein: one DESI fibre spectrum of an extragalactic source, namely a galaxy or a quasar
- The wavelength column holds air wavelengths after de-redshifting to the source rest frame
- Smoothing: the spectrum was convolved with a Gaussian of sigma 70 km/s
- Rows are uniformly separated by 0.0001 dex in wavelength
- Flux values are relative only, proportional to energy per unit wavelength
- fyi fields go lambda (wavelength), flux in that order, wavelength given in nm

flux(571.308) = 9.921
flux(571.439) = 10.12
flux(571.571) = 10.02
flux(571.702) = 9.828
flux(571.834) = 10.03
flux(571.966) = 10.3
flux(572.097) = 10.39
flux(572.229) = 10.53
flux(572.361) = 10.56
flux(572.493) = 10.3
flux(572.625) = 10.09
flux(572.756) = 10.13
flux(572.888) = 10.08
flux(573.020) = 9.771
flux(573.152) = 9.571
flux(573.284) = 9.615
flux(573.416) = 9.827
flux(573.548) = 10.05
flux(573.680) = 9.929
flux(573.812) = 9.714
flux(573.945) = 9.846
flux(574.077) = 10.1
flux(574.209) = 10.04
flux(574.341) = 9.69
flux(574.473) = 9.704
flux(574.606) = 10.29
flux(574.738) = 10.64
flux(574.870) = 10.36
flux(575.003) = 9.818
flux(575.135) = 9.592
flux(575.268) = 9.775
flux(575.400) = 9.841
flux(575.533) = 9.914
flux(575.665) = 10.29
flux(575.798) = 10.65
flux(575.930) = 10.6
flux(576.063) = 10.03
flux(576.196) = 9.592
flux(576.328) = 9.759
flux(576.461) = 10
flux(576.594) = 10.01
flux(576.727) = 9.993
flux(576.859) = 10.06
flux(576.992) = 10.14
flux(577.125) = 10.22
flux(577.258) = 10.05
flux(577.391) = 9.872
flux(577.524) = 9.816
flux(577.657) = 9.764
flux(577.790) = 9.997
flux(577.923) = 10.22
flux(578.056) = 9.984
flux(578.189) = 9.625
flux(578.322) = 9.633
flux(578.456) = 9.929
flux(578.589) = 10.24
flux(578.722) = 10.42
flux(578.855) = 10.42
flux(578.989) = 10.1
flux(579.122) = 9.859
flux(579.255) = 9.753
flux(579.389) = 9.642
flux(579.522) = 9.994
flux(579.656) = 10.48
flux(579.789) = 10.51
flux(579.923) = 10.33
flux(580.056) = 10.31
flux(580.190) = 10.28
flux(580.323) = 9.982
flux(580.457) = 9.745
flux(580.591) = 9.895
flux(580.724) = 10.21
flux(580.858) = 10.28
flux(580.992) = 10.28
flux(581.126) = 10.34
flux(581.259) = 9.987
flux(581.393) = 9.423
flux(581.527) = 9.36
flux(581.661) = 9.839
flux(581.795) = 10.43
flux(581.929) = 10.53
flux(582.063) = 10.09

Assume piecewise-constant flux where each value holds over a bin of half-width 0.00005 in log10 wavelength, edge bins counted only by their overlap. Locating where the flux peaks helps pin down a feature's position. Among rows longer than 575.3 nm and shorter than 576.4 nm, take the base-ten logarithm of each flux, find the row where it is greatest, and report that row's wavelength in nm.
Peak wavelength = 575.798 nm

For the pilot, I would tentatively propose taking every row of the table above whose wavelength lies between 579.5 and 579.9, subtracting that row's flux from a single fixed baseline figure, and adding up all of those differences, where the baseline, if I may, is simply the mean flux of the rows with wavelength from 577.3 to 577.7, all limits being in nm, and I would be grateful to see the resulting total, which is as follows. -1.5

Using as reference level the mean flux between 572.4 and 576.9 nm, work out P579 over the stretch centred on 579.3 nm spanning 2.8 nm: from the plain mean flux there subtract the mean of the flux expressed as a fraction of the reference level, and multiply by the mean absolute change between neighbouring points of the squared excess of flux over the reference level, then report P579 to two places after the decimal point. 0.70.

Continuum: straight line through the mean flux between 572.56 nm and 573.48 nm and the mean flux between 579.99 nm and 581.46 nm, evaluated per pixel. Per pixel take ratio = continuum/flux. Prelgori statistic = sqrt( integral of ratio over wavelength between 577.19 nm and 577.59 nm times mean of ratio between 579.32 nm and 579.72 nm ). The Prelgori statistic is 0.634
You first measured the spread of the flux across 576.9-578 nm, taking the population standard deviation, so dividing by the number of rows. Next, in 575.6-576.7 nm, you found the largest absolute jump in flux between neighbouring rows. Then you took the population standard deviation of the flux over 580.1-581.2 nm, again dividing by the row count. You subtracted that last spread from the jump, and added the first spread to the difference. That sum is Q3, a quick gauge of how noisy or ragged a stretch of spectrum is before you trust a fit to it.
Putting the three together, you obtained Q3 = 0.53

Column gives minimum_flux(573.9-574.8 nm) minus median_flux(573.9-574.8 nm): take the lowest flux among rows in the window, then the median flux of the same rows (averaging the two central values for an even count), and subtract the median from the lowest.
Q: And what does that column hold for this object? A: -0.35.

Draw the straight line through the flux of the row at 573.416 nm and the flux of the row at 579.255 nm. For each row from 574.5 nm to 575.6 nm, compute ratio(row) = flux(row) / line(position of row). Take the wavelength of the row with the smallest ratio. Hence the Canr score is 575.135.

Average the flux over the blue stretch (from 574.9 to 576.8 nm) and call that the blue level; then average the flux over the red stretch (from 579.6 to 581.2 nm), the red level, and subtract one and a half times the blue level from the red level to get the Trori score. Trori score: -4.77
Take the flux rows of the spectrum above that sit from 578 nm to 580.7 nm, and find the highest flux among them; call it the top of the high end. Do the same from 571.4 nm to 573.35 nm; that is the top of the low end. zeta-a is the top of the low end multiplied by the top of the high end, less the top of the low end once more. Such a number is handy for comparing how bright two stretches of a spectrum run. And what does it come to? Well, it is 100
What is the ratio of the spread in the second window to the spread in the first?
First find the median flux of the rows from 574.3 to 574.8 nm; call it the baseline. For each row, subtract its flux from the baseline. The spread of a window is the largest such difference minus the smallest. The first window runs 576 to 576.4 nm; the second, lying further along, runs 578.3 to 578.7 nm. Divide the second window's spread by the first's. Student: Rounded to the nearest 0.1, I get 1.4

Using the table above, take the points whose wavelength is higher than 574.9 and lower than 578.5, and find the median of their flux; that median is 10.0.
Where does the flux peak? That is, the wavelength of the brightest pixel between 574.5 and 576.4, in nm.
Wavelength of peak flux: 575.798 nm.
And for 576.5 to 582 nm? 581.929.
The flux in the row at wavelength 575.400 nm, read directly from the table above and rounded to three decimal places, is 9.841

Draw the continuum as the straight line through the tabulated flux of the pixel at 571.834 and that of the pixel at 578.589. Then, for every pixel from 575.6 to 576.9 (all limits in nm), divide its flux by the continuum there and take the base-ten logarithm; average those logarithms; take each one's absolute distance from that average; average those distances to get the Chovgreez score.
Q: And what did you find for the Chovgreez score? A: 0.0110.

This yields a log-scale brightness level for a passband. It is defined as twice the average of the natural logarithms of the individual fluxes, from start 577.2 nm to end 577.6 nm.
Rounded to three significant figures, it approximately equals 4.59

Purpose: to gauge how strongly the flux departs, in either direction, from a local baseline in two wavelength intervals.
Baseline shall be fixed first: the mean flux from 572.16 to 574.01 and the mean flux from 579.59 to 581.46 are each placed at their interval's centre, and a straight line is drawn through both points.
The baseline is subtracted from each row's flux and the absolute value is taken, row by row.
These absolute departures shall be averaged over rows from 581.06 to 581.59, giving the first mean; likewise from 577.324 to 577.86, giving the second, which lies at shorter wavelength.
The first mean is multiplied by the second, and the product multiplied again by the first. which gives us 0.051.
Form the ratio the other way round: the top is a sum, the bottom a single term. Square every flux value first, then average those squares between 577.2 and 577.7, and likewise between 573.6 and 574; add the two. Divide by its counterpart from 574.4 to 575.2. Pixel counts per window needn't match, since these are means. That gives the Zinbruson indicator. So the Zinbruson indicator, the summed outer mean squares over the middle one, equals 1.91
